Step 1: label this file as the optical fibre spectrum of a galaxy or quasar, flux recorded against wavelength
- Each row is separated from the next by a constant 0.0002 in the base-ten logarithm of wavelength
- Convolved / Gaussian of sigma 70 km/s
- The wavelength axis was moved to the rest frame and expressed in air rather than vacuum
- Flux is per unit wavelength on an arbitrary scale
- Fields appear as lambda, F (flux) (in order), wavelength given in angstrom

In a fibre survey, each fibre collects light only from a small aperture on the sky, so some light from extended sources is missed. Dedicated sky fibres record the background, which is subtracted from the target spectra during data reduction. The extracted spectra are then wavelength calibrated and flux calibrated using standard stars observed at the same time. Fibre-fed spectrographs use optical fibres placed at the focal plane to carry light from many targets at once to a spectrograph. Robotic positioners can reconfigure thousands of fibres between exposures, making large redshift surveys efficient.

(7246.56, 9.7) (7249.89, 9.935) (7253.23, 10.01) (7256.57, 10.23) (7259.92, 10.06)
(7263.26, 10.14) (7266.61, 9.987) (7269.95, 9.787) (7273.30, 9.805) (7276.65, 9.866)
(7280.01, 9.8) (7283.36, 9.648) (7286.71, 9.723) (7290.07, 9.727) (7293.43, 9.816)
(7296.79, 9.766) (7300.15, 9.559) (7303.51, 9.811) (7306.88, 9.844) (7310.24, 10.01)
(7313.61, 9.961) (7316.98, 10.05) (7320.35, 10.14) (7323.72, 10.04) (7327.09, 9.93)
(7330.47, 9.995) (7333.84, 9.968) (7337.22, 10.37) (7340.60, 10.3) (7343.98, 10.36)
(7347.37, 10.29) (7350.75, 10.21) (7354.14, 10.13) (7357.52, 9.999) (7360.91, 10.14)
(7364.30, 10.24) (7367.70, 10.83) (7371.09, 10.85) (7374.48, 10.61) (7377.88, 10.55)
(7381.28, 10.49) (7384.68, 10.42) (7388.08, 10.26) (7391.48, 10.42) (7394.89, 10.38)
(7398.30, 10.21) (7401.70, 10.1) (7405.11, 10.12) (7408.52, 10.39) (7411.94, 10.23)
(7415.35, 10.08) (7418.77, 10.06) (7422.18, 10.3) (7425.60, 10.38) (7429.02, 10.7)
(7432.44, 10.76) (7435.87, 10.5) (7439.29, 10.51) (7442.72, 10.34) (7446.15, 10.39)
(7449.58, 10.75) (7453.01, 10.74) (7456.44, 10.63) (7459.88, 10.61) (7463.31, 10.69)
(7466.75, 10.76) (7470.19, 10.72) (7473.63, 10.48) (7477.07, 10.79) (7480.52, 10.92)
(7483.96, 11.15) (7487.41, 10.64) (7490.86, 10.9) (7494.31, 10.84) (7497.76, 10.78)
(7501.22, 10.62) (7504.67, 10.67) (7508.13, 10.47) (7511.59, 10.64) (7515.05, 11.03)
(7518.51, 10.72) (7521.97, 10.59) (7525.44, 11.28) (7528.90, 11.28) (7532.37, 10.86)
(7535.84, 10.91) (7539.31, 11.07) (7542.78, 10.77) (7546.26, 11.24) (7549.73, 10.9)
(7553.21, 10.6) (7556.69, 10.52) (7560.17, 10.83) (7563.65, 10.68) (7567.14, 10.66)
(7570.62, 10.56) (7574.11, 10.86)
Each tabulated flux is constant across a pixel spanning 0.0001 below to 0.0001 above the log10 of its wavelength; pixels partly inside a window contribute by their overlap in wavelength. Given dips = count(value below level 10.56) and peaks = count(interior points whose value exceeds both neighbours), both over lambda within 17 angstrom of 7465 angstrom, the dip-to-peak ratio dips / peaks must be 1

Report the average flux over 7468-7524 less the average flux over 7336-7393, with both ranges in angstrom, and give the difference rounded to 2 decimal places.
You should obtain 0.37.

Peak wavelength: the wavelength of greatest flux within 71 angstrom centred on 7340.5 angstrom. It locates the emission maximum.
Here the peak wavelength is 7371.09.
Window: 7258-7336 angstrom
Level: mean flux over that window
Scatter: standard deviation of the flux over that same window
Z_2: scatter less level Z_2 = -9.7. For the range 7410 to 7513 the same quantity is -10.4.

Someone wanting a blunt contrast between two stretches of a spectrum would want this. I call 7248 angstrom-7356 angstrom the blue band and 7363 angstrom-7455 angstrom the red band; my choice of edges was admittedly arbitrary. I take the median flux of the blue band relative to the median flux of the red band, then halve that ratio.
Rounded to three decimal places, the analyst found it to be 0.480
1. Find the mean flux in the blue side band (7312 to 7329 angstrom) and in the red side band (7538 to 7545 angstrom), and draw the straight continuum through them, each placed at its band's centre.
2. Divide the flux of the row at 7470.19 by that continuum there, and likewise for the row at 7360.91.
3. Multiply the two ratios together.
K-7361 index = 1.00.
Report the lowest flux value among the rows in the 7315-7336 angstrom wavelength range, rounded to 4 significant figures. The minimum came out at 9.930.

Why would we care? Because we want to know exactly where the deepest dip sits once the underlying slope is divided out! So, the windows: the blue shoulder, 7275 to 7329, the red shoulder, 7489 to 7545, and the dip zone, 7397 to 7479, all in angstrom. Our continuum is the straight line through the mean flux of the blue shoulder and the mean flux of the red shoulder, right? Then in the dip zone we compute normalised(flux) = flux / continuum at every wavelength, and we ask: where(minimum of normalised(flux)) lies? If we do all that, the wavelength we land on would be 7418.77 angstrom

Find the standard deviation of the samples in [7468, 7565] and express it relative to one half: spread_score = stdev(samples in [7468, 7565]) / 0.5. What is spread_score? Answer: 0.46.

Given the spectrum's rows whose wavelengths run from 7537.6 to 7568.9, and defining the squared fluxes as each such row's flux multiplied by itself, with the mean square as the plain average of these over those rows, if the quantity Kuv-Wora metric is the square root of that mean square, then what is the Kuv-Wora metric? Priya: 10.8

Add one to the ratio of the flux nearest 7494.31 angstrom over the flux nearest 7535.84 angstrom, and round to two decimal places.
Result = 1.99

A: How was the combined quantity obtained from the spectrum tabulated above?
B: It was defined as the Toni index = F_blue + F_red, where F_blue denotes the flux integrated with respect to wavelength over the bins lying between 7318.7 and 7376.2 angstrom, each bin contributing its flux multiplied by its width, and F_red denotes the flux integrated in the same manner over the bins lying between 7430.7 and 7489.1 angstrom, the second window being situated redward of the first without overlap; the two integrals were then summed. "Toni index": 1213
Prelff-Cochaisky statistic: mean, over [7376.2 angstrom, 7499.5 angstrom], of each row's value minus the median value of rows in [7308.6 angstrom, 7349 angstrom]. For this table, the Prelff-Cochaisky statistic 0.5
